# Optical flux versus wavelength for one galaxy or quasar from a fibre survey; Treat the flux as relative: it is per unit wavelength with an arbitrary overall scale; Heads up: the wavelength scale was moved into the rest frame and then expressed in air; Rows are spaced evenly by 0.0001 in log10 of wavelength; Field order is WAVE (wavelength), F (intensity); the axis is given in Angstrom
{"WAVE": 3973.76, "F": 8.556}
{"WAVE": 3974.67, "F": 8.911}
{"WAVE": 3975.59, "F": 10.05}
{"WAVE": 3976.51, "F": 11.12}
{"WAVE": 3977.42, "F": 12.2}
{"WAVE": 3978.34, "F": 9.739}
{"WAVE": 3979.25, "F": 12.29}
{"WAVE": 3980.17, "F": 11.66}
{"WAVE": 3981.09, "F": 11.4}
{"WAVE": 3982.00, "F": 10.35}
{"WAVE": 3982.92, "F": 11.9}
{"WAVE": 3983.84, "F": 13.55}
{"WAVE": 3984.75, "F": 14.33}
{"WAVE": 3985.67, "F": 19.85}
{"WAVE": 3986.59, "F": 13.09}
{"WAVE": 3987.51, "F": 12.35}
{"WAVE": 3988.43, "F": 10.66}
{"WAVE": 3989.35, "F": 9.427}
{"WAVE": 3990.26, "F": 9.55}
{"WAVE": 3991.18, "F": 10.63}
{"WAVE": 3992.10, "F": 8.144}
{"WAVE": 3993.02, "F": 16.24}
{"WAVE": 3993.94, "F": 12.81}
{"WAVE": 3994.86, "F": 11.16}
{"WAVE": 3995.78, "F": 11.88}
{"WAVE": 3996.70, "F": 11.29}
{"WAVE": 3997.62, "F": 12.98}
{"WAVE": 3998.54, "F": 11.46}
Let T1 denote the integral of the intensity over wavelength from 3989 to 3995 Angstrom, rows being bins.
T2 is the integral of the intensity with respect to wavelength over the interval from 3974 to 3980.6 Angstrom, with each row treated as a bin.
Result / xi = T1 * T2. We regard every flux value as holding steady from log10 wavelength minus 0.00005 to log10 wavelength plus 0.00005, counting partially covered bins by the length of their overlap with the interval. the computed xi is 4769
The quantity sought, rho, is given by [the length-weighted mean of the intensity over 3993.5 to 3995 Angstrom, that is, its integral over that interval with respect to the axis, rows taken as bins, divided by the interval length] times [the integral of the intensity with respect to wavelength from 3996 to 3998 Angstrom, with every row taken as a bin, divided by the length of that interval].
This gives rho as 147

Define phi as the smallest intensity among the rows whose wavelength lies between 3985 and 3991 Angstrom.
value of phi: 9.427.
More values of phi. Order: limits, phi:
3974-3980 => 8.911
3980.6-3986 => 10.35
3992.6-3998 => 11.16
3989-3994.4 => 8.144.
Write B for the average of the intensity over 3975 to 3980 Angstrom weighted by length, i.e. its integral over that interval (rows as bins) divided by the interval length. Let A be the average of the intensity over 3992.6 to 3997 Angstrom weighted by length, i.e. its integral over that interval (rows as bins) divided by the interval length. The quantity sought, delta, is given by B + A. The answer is 23.7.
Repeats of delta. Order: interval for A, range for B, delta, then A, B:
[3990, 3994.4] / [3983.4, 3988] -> 26.2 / 11.6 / 14.6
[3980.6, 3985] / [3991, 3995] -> 24.1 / 12.2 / 11.9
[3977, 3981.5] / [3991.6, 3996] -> 23.5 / 11.4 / 12.0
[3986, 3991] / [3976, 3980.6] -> 22.6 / 11.2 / 11.4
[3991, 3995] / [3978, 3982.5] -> 23.1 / 11.9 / 11.1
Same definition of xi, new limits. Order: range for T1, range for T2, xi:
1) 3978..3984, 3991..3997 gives 4880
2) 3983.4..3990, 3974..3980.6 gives 6204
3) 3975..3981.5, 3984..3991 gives 6446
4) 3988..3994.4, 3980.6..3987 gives 6121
